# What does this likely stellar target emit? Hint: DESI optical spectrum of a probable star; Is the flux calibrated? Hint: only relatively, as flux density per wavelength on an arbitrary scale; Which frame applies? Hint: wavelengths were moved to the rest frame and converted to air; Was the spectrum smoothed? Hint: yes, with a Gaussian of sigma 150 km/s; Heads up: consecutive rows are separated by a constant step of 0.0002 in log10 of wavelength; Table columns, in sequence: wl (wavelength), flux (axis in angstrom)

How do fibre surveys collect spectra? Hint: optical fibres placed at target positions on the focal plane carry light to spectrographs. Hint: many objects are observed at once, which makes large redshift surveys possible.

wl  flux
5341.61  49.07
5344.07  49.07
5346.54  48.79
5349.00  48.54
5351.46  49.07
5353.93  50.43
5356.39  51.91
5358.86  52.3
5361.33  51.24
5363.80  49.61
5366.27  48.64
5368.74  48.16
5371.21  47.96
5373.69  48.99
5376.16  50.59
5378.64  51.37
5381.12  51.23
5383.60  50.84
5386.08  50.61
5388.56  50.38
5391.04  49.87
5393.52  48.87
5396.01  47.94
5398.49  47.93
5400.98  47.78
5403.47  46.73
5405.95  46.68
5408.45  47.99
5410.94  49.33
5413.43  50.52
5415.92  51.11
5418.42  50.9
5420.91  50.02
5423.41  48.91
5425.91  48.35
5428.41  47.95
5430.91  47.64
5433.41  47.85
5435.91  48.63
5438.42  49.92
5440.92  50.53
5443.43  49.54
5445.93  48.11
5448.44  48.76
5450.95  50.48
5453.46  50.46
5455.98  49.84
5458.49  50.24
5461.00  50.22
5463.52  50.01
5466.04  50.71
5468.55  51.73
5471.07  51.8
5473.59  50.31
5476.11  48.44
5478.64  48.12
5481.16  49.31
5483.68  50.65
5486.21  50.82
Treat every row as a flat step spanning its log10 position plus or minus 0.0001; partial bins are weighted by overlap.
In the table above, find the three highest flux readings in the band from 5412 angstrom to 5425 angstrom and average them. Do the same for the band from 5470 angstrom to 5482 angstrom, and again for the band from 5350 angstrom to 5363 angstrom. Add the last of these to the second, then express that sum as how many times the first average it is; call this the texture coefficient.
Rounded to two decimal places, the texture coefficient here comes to 2.01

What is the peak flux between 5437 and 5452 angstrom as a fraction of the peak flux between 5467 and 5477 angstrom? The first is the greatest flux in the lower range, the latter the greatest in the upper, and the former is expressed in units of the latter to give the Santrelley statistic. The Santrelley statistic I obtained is 0.98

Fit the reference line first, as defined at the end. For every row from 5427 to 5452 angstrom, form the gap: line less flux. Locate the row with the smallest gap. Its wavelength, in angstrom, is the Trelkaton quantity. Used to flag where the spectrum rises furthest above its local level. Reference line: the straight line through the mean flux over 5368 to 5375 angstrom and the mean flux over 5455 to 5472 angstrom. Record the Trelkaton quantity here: 5440.92 angstrom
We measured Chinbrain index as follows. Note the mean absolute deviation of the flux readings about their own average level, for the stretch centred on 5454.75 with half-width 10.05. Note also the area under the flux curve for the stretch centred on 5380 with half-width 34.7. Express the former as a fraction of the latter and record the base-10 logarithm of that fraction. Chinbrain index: -3.71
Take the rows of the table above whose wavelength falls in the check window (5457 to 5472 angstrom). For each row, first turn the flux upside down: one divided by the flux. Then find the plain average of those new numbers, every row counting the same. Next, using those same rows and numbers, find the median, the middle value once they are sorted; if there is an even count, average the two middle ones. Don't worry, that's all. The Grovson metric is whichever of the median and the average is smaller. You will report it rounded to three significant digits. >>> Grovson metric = 0.0197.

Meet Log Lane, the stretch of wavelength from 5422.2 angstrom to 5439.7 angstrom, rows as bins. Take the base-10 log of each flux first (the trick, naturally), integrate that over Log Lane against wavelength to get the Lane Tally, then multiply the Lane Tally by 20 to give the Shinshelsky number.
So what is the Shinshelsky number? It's 590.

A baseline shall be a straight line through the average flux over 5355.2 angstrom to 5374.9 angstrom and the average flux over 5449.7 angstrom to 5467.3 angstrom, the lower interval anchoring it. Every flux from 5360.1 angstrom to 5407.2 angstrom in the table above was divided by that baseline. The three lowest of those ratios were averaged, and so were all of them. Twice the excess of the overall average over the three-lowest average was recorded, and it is 0.09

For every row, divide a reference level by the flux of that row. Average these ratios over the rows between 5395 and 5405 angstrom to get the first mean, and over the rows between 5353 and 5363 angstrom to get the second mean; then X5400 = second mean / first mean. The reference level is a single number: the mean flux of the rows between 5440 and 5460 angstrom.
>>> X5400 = 0.92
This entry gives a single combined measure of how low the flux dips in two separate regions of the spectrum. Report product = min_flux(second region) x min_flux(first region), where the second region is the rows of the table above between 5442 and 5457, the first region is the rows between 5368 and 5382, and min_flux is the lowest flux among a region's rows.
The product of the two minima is 2307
